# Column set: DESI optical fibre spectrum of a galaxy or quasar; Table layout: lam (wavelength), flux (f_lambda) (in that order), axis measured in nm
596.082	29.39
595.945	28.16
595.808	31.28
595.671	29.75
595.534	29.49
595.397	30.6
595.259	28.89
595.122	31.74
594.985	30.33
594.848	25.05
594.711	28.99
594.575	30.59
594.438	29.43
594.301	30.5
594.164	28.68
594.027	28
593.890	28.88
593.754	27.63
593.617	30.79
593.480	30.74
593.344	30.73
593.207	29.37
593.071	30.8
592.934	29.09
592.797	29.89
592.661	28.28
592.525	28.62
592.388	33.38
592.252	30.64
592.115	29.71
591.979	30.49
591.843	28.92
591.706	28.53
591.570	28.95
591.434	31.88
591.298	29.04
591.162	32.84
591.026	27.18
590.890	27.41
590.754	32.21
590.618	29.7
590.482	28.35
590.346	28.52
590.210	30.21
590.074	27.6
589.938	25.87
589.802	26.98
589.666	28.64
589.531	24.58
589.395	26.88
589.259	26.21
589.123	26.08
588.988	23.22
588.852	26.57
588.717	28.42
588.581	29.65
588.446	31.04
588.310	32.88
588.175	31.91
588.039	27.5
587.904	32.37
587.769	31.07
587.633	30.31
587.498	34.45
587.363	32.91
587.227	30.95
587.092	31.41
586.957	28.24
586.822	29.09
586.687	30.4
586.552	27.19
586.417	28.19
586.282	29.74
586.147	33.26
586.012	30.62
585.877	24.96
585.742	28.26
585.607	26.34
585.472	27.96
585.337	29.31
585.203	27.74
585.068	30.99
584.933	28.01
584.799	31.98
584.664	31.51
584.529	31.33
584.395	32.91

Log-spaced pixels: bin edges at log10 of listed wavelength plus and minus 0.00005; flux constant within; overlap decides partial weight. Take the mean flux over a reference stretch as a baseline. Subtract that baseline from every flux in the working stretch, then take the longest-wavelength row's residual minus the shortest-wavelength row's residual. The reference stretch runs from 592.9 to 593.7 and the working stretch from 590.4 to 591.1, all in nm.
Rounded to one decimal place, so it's -1.2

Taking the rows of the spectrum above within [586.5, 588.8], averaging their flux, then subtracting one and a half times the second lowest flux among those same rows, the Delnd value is -10.7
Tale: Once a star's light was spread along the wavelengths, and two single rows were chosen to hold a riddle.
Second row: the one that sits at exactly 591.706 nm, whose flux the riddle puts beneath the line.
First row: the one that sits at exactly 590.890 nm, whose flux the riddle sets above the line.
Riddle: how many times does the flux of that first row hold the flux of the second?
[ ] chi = 0.96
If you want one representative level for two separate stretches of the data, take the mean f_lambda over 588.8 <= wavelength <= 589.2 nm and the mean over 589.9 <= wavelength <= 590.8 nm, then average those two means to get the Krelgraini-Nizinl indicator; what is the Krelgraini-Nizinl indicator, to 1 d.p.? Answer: 27.1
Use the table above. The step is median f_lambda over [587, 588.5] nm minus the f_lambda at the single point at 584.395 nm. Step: -1.5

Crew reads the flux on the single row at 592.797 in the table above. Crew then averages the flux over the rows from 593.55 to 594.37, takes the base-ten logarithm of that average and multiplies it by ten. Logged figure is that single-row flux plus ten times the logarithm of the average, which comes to 44.5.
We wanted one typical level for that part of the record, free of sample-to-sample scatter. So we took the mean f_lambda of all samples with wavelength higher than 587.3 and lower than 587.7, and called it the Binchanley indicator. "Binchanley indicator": 32.6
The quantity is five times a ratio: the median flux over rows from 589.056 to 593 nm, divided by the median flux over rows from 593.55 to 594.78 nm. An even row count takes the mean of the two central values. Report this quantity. 4.94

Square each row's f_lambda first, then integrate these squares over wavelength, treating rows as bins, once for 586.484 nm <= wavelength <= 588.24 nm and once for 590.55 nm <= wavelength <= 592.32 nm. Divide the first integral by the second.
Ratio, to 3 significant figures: 1.05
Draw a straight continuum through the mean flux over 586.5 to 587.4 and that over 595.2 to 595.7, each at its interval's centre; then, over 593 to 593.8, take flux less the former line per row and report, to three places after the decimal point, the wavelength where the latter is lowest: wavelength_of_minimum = 593.754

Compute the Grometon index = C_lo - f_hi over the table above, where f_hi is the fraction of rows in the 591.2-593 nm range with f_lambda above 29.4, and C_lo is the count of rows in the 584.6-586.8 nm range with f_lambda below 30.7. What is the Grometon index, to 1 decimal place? 11.5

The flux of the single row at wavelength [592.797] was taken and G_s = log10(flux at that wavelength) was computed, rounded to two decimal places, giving 1.48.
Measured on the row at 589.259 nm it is 1.42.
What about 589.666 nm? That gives 1.46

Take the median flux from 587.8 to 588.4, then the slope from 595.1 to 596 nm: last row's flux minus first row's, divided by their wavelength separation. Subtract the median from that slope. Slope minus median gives -36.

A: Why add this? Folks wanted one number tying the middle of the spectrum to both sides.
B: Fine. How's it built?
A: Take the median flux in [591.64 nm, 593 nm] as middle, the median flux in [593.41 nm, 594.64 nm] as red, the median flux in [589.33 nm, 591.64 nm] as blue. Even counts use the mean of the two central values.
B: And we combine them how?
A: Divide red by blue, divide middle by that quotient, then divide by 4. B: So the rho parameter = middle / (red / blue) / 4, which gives 7.1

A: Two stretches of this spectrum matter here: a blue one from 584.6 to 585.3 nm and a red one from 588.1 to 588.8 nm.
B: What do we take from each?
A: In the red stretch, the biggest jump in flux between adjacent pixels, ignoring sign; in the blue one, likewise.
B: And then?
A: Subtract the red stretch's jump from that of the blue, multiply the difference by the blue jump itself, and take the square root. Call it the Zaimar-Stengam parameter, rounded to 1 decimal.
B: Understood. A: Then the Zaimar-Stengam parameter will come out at 2.9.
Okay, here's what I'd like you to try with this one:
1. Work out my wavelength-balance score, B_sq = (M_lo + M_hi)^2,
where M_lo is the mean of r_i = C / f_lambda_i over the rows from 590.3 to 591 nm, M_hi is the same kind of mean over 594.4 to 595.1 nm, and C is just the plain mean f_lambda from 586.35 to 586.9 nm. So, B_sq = 3.94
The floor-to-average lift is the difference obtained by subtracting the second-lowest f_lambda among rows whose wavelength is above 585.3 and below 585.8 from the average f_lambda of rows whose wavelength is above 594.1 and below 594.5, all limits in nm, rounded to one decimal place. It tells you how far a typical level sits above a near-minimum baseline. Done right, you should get 1.6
